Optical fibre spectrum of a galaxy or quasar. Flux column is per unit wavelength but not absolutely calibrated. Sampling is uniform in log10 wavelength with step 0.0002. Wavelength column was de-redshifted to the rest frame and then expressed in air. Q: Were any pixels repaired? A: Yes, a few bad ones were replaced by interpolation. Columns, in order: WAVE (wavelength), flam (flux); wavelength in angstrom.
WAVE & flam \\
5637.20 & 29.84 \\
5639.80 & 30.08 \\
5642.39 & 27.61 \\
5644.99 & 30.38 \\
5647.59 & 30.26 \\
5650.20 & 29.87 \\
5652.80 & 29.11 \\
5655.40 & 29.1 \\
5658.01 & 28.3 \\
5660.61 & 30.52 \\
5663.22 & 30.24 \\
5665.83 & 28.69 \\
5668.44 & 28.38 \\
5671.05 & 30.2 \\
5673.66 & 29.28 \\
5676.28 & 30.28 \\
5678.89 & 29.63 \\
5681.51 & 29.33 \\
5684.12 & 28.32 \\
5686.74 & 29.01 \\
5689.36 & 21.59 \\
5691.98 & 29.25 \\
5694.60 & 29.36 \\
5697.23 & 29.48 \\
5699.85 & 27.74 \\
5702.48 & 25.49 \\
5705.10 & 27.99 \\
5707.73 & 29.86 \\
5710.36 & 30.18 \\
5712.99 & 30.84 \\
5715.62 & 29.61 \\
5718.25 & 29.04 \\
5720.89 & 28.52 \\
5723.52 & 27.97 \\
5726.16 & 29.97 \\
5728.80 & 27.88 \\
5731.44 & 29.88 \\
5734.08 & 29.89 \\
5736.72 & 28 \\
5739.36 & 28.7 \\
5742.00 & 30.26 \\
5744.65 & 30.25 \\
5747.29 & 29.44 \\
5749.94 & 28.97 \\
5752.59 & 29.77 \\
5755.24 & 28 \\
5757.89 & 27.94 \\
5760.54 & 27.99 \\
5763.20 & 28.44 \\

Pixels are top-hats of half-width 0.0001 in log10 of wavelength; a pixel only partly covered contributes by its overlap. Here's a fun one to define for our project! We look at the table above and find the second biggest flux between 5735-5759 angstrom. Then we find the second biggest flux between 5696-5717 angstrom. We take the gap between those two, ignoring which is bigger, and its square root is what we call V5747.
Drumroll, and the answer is 0.26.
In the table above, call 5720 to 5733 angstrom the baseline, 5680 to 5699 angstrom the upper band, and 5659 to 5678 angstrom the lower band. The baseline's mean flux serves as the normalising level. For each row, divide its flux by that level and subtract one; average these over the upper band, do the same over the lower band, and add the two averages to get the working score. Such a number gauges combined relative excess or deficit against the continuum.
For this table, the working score 0.00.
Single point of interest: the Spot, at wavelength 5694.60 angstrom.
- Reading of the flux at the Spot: 29.36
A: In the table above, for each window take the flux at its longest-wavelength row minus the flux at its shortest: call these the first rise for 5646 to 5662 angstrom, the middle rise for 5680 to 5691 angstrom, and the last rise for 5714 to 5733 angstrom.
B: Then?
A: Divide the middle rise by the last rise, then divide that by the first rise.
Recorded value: -110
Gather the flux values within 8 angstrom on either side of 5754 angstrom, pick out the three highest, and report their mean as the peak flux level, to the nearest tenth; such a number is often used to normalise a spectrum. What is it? 29.4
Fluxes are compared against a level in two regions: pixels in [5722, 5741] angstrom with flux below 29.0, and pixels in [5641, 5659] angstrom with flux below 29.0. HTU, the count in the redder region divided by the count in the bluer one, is 2.0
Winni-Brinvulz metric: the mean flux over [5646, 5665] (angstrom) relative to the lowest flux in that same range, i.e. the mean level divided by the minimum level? 1.05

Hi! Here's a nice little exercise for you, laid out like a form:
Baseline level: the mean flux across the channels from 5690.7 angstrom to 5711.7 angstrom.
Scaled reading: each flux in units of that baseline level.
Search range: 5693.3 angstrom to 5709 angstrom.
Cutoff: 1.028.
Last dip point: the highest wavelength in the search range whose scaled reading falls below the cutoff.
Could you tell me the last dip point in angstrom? 5705.10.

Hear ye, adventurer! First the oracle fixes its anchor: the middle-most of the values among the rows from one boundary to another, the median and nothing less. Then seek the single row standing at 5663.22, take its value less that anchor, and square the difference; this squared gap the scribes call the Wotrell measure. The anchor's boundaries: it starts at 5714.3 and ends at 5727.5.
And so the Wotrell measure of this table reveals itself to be 1.4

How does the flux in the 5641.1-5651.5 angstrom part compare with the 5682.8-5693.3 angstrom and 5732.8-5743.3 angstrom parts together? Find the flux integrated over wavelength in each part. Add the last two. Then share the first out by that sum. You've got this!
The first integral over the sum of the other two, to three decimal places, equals 0.519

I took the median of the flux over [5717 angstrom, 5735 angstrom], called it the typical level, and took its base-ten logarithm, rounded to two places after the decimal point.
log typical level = 1.46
